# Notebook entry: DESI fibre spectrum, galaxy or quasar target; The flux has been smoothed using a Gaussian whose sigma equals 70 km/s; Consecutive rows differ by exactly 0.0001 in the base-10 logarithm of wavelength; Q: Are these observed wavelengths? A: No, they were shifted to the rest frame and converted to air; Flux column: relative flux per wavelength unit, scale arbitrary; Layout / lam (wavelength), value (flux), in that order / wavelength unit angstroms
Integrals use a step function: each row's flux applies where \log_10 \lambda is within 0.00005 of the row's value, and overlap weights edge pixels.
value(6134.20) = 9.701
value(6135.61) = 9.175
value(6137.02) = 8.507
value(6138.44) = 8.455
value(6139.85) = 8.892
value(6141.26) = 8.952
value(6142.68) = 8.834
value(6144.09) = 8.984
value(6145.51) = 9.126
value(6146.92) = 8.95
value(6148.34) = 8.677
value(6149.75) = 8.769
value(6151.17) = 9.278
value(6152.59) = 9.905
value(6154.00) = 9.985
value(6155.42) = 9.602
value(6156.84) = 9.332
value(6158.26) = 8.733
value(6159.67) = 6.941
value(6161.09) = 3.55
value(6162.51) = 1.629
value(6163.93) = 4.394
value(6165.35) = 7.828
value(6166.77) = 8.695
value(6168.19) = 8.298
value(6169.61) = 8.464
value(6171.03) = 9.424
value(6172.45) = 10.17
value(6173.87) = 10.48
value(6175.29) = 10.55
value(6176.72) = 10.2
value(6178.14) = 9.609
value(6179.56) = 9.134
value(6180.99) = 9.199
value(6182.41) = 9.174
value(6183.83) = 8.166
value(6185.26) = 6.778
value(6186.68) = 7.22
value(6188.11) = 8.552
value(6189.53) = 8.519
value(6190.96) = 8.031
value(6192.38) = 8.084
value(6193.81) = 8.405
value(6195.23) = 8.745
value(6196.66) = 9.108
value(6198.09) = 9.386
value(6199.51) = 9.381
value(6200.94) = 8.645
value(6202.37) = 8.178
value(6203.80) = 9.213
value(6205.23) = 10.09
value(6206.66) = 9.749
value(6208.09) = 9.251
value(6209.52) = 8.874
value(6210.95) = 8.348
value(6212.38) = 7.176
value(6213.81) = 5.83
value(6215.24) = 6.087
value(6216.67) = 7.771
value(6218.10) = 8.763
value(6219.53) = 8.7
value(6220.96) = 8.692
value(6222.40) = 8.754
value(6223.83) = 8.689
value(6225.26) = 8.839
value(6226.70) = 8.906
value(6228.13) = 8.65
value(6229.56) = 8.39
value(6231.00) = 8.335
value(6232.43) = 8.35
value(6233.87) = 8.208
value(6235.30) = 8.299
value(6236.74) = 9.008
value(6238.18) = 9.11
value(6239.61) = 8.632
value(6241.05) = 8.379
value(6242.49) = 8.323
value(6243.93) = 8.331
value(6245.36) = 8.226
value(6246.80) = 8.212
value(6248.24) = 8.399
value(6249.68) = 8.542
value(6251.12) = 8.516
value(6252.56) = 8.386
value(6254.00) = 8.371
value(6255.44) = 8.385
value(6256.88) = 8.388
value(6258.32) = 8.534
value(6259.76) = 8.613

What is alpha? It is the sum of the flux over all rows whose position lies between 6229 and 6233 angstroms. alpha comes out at 25.1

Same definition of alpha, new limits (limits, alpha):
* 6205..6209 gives 29.1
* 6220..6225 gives 26.1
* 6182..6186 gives 24.1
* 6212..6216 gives 19.1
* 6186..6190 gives 24.3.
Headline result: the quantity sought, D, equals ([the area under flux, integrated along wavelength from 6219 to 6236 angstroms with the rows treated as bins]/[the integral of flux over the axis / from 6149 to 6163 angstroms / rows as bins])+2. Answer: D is 3.3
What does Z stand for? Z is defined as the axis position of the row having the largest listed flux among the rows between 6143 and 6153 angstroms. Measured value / 6152.59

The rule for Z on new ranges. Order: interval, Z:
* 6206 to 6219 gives 6206.66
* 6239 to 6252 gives 6239.61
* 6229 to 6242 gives 6238.18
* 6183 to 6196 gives 6195.23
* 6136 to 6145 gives 6144.09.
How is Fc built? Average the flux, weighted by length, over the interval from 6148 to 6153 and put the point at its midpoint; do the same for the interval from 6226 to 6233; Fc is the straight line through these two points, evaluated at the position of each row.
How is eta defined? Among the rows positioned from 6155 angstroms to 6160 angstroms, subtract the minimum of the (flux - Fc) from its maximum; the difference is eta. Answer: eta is 2.63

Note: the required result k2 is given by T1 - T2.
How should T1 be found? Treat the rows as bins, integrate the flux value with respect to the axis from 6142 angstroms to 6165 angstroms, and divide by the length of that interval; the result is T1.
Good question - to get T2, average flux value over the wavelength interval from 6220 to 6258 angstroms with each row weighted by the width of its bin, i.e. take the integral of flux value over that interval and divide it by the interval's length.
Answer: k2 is -0.60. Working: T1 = 7.9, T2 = 8.51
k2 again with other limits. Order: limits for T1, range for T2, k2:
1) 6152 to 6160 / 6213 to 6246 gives 0.86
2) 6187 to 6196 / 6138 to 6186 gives -0.16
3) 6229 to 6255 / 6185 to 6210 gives -0.27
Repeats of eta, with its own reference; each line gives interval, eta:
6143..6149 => 0.43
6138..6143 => 0.52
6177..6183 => 0.46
